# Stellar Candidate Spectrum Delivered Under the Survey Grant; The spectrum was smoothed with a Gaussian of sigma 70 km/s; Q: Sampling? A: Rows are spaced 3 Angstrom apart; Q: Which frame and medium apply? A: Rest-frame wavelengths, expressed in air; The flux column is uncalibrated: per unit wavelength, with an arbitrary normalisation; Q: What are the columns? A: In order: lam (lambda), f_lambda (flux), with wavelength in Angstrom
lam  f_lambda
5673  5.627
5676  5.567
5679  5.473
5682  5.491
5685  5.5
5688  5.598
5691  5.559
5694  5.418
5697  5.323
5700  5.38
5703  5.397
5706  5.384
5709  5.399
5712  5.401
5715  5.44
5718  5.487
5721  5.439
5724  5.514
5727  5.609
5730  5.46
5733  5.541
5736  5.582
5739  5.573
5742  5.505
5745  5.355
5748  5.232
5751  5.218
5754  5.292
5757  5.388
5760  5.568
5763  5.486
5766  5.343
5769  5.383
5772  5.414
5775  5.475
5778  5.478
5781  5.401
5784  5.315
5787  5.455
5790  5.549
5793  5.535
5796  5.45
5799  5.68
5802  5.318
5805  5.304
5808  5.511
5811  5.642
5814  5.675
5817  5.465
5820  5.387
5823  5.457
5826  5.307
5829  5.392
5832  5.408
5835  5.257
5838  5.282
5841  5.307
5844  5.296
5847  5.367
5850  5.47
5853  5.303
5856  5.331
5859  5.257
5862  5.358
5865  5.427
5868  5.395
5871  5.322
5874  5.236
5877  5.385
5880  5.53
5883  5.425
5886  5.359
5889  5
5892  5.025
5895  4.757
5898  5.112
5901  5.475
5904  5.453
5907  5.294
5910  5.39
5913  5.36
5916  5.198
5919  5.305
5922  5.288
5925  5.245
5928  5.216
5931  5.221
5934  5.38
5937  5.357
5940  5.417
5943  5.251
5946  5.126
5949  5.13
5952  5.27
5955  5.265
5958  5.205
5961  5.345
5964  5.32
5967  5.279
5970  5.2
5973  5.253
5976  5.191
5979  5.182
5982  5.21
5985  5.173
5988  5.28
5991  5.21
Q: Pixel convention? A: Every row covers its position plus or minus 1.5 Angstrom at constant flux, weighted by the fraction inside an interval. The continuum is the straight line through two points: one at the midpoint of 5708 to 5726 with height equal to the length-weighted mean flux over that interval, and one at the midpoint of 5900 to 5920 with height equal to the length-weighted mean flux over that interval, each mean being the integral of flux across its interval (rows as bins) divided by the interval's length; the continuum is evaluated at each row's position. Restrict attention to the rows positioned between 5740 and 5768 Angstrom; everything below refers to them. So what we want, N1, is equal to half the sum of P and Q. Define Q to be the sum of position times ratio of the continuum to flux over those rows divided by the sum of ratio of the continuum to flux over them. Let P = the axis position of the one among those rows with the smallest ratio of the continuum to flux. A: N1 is 5757.0 Angstrom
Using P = 5760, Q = 5754.0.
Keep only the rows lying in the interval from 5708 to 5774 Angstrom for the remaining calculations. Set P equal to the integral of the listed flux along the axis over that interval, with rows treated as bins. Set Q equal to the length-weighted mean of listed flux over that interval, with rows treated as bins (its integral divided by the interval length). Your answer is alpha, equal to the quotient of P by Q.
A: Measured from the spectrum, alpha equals 66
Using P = 359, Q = 5.44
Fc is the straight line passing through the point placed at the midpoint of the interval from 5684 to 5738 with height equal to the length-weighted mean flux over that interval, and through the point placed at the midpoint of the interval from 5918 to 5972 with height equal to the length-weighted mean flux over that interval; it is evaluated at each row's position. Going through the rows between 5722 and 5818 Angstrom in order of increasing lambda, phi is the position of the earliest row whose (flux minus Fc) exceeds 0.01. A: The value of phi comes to 5724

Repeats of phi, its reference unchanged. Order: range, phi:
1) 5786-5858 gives 5787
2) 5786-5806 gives 5787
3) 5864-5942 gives 5865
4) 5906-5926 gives 5910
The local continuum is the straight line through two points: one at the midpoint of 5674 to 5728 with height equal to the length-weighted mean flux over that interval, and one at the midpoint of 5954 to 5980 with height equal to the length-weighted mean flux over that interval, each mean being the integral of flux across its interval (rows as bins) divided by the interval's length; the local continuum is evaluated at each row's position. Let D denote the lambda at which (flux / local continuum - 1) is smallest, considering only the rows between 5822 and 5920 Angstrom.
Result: 5895 Angstrom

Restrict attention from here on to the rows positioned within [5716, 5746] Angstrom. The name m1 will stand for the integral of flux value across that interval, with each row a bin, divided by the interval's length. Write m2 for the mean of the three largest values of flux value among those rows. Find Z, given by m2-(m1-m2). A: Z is 5.67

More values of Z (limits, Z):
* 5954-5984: 5.39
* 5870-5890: 5.56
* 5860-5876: 5.44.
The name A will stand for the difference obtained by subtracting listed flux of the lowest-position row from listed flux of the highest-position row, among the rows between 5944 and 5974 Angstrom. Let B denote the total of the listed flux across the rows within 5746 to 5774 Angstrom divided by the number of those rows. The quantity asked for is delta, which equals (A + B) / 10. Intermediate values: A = 0.13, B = 5.37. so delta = 0.55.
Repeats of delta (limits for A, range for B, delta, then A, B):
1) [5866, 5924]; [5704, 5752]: 0.53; -0.11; 5.45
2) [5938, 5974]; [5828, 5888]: 0.52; -0.16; 5.36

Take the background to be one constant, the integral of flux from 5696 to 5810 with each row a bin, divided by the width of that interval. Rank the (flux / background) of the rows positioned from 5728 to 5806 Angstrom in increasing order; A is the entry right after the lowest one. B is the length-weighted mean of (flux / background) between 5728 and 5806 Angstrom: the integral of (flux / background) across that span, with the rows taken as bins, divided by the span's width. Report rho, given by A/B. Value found 0.962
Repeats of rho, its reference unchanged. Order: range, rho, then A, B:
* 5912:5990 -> 0.976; 0.94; 0.97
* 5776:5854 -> 0.974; 0.97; 1.00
